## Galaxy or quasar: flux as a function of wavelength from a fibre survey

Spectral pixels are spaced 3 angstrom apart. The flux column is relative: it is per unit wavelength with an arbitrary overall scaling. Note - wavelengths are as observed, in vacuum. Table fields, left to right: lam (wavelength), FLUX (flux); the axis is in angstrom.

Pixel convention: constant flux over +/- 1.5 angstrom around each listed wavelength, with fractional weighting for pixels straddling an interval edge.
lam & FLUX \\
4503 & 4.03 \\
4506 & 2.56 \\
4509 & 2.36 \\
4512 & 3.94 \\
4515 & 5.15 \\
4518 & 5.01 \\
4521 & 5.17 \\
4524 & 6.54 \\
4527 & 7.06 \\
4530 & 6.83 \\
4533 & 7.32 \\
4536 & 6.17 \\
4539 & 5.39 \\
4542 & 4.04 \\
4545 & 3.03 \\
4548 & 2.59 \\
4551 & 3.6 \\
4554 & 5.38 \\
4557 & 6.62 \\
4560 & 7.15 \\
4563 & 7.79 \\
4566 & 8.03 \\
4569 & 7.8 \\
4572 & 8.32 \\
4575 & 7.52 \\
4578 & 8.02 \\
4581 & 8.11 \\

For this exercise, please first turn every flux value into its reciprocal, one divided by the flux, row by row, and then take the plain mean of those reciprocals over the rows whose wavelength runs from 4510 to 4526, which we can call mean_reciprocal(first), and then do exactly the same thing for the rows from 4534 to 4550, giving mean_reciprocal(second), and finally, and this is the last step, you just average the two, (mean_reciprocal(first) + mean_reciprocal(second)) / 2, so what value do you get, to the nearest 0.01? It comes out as 0.23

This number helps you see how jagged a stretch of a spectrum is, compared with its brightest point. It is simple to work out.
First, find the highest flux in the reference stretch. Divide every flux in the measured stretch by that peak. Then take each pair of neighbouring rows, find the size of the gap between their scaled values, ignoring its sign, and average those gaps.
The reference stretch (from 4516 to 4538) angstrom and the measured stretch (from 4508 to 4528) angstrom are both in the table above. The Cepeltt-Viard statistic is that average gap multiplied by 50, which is 5.7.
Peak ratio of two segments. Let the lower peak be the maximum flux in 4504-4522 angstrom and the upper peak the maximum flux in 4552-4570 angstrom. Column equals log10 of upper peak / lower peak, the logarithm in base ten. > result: 0.19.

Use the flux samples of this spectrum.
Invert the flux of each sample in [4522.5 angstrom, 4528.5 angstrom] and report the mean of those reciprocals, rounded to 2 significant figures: 0.15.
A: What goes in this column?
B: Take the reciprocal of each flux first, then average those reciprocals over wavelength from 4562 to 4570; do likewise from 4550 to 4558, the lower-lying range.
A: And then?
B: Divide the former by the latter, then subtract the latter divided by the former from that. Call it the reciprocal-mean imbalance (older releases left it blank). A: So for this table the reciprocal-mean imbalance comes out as -1.0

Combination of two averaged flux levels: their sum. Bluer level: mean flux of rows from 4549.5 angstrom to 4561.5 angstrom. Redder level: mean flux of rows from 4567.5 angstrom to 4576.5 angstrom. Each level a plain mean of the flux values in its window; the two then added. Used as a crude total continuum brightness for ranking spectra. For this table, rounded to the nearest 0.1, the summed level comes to 13.6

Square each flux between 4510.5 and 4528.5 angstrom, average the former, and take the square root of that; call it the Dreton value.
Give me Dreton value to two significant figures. 5.6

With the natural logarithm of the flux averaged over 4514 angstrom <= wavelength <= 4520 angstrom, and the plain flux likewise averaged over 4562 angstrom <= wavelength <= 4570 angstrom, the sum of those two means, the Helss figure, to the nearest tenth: 9.5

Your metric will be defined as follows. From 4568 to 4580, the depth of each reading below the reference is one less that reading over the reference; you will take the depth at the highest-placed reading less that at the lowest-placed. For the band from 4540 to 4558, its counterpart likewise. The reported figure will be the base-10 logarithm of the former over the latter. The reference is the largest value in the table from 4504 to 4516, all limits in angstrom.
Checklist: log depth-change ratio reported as -1.1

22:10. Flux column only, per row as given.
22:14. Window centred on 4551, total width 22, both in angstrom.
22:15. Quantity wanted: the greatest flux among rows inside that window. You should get 7.15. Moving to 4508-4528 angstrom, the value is 7.06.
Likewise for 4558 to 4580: 8.32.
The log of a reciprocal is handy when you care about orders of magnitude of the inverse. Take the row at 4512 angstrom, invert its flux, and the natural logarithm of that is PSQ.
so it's -1.4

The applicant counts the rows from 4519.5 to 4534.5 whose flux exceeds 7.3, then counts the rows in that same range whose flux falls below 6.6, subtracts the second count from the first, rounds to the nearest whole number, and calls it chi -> -1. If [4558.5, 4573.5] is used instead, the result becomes 4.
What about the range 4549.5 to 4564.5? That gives -1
